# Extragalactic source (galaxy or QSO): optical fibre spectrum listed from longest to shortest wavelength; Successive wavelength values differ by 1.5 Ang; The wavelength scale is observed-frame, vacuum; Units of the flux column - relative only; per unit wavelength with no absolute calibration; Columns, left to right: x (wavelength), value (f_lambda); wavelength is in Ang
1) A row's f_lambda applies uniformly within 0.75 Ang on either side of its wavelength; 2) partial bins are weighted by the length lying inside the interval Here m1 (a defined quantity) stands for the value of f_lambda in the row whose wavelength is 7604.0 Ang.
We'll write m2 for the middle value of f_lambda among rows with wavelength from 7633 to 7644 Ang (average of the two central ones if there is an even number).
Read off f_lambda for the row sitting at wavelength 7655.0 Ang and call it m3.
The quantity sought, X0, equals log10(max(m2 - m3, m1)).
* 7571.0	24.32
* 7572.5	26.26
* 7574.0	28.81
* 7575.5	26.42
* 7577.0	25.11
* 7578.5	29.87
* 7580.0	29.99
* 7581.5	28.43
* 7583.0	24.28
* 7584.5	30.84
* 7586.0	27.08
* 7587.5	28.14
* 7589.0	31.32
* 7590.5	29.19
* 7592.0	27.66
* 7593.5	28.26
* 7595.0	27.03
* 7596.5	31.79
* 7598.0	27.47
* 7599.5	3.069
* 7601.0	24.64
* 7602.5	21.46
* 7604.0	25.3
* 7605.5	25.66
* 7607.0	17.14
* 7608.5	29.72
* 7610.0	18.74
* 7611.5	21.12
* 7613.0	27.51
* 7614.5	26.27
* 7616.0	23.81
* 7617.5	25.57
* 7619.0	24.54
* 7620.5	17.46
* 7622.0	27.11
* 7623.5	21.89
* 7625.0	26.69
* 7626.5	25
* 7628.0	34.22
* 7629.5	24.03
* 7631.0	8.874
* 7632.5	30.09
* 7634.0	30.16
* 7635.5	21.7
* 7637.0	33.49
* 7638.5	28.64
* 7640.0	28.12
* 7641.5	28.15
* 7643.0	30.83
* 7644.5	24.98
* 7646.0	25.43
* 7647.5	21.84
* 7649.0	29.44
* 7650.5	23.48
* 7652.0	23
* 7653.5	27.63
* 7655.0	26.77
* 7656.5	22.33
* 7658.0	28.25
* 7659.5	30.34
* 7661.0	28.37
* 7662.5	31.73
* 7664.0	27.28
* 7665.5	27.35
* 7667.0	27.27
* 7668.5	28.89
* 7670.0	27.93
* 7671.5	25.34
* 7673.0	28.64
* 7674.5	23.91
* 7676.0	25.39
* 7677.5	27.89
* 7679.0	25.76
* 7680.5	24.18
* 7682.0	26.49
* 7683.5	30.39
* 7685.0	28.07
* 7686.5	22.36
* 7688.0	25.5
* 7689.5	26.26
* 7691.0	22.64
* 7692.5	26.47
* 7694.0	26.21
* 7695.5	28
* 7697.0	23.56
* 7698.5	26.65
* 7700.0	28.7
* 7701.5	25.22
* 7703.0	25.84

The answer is 1.40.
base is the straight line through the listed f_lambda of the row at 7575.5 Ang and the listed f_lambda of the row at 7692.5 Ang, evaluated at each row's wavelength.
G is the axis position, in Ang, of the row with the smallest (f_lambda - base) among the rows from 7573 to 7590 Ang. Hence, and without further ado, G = 7583.0 Ang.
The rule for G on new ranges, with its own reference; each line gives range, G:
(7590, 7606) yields 7599.5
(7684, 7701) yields 7686.5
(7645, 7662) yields 7647.5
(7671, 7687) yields 7686.5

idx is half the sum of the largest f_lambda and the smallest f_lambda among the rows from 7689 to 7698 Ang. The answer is 25.3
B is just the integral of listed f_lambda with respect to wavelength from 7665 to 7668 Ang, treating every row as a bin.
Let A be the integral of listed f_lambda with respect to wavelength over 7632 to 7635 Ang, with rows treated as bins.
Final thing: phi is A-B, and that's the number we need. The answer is 6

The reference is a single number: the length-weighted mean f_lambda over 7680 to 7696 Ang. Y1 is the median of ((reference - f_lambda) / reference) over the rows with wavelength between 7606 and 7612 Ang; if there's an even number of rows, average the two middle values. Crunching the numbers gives 0.23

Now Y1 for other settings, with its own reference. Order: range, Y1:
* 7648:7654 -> 0.02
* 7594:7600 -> -0.05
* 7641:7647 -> -0.03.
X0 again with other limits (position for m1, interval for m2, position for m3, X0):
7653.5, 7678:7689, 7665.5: 1.44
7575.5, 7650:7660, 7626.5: 1.42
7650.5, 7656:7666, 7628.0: 1.37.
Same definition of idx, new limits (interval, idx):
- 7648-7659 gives 25.9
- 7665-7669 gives 28.1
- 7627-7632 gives 21.5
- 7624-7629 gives 29.6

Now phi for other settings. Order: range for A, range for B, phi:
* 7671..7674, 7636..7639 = -11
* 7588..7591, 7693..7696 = 10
